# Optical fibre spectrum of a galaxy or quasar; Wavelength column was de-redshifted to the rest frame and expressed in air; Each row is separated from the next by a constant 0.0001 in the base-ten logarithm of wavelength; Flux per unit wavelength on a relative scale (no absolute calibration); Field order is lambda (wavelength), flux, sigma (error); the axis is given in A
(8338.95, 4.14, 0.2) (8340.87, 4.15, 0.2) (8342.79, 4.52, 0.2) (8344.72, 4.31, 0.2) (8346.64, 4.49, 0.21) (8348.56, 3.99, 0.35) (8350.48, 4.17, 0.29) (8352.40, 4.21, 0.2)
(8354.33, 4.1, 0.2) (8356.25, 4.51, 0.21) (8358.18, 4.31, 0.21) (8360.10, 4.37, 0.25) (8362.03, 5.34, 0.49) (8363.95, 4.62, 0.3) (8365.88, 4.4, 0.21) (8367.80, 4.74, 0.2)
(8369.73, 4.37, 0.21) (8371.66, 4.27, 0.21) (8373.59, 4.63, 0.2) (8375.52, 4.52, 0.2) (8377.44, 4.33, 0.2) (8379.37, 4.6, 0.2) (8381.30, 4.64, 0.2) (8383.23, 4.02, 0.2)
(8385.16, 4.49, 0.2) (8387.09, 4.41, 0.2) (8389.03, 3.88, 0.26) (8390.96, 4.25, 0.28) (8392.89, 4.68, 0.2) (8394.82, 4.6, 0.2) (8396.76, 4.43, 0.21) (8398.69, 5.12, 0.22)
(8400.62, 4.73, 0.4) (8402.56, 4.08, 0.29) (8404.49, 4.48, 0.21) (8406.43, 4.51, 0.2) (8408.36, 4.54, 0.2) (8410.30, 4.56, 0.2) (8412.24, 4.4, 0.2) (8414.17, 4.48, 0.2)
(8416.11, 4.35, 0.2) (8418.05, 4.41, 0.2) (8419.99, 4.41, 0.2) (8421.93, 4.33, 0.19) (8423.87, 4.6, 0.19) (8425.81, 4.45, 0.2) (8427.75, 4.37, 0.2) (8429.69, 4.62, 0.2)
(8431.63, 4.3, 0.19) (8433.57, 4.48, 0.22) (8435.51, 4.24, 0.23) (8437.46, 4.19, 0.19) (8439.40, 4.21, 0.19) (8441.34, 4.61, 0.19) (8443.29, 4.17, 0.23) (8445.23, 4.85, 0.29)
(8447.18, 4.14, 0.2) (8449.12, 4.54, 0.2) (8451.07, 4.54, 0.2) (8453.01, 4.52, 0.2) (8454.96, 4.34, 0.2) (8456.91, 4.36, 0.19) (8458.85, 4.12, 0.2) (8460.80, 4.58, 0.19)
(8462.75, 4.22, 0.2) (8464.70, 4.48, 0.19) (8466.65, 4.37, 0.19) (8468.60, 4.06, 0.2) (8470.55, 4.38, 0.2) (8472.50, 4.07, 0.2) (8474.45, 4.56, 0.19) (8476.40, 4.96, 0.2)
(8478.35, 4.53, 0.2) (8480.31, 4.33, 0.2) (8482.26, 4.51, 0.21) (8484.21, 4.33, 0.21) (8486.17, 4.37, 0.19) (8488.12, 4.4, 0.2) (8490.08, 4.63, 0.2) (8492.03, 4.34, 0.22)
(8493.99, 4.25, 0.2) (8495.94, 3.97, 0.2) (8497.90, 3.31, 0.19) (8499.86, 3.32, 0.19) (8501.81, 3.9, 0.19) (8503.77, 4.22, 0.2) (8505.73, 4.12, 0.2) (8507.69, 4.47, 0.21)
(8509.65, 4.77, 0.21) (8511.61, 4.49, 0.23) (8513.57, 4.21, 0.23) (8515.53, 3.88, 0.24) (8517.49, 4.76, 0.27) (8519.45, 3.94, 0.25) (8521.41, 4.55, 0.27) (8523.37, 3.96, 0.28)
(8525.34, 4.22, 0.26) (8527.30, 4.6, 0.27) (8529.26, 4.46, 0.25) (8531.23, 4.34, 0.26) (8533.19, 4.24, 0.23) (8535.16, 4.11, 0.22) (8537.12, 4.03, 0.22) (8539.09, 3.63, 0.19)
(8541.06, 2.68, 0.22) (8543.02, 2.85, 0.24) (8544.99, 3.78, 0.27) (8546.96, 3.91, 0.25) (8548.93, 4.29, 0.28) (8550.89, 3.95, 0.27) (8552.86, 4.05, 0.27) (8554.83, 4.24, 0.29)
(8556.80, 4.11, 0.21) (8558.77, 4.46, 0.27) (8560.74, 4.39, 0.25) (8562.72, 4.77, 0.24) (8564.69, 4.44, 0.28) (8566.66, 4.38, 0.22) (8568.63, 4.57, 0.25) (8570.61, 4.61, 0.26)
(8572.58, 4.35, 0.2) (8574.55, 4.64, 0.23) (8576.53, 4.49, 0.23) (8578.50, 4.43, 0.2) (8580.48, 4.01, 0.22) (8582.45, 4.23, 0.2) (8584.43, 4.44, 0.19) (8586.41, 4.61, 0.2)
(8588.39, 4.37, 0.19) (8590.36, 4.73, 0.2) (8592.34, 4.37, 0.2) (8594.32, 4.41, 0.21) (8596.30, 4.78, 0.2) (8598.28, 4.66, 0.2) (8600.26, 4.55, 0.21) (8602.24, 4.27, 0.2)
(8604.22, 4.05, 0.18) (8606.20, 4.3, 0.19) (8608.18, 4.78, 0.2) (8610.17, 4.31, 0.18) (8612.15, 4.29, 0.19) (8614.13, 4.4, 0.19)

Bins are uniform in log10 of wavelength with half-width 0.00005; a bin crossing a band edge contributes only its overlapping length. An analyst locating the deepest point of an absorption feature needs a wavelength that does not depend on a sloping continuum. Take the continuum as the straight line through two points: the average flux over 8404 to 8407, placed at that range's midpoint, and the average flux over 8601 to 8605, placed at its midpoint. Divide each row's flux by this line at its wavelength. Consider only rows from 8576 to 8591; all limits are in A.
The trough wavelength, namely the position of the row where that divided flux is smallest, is 8580.48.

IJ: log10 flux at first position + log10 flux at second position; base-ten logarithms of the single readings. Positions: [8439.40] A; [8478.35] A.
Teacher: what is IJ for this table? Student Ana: 1.28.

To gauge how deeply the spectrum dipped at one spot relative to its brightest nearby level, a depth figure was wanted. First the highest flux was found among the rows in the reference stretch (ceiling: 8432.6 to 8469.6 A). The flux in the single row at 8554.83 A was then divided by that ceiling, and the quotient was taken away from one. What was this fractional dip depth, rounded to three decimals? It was 0.126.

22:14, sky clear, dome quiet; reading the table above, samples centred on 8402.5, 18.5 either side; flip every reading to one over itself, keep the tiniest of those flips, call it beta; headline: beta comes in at 0.195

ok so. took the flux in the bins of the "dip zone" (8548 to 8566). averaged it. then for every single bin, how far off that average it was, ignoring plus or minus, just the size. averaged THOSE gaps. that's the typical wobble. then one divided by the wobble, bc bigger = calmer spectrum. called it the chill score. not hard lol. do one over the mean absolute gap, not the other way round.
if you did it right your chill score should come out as 5.2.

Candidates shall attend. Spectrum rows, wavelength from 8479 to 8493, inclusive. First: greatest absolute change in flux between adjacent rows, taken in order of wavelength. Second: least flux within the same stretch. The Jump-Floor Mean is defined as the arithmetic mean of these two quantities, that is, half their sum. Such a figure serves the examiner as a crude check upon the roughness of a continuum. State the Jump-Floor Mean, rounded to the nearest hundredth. 2.31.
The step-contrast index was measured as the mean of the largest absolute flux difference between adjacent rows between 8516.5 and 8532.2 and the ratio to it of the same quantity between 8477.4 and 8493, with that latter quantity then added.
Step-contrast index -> 0.88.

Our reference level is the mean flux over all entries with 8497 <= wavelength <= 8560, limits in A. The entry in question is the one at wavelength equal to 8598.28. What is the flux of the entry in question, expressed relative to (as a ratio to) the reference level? 1.15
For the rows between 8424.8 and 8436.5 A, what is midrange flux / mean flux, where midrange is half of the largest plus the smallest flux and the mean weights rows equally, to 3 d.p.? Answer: 1.005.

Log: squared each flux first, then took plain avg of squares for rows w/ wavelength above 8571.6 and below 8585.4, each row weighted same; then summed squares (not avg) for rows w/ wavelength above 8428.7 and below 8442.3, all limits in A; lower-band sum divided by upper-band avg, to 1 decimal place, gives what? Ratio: 7.0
